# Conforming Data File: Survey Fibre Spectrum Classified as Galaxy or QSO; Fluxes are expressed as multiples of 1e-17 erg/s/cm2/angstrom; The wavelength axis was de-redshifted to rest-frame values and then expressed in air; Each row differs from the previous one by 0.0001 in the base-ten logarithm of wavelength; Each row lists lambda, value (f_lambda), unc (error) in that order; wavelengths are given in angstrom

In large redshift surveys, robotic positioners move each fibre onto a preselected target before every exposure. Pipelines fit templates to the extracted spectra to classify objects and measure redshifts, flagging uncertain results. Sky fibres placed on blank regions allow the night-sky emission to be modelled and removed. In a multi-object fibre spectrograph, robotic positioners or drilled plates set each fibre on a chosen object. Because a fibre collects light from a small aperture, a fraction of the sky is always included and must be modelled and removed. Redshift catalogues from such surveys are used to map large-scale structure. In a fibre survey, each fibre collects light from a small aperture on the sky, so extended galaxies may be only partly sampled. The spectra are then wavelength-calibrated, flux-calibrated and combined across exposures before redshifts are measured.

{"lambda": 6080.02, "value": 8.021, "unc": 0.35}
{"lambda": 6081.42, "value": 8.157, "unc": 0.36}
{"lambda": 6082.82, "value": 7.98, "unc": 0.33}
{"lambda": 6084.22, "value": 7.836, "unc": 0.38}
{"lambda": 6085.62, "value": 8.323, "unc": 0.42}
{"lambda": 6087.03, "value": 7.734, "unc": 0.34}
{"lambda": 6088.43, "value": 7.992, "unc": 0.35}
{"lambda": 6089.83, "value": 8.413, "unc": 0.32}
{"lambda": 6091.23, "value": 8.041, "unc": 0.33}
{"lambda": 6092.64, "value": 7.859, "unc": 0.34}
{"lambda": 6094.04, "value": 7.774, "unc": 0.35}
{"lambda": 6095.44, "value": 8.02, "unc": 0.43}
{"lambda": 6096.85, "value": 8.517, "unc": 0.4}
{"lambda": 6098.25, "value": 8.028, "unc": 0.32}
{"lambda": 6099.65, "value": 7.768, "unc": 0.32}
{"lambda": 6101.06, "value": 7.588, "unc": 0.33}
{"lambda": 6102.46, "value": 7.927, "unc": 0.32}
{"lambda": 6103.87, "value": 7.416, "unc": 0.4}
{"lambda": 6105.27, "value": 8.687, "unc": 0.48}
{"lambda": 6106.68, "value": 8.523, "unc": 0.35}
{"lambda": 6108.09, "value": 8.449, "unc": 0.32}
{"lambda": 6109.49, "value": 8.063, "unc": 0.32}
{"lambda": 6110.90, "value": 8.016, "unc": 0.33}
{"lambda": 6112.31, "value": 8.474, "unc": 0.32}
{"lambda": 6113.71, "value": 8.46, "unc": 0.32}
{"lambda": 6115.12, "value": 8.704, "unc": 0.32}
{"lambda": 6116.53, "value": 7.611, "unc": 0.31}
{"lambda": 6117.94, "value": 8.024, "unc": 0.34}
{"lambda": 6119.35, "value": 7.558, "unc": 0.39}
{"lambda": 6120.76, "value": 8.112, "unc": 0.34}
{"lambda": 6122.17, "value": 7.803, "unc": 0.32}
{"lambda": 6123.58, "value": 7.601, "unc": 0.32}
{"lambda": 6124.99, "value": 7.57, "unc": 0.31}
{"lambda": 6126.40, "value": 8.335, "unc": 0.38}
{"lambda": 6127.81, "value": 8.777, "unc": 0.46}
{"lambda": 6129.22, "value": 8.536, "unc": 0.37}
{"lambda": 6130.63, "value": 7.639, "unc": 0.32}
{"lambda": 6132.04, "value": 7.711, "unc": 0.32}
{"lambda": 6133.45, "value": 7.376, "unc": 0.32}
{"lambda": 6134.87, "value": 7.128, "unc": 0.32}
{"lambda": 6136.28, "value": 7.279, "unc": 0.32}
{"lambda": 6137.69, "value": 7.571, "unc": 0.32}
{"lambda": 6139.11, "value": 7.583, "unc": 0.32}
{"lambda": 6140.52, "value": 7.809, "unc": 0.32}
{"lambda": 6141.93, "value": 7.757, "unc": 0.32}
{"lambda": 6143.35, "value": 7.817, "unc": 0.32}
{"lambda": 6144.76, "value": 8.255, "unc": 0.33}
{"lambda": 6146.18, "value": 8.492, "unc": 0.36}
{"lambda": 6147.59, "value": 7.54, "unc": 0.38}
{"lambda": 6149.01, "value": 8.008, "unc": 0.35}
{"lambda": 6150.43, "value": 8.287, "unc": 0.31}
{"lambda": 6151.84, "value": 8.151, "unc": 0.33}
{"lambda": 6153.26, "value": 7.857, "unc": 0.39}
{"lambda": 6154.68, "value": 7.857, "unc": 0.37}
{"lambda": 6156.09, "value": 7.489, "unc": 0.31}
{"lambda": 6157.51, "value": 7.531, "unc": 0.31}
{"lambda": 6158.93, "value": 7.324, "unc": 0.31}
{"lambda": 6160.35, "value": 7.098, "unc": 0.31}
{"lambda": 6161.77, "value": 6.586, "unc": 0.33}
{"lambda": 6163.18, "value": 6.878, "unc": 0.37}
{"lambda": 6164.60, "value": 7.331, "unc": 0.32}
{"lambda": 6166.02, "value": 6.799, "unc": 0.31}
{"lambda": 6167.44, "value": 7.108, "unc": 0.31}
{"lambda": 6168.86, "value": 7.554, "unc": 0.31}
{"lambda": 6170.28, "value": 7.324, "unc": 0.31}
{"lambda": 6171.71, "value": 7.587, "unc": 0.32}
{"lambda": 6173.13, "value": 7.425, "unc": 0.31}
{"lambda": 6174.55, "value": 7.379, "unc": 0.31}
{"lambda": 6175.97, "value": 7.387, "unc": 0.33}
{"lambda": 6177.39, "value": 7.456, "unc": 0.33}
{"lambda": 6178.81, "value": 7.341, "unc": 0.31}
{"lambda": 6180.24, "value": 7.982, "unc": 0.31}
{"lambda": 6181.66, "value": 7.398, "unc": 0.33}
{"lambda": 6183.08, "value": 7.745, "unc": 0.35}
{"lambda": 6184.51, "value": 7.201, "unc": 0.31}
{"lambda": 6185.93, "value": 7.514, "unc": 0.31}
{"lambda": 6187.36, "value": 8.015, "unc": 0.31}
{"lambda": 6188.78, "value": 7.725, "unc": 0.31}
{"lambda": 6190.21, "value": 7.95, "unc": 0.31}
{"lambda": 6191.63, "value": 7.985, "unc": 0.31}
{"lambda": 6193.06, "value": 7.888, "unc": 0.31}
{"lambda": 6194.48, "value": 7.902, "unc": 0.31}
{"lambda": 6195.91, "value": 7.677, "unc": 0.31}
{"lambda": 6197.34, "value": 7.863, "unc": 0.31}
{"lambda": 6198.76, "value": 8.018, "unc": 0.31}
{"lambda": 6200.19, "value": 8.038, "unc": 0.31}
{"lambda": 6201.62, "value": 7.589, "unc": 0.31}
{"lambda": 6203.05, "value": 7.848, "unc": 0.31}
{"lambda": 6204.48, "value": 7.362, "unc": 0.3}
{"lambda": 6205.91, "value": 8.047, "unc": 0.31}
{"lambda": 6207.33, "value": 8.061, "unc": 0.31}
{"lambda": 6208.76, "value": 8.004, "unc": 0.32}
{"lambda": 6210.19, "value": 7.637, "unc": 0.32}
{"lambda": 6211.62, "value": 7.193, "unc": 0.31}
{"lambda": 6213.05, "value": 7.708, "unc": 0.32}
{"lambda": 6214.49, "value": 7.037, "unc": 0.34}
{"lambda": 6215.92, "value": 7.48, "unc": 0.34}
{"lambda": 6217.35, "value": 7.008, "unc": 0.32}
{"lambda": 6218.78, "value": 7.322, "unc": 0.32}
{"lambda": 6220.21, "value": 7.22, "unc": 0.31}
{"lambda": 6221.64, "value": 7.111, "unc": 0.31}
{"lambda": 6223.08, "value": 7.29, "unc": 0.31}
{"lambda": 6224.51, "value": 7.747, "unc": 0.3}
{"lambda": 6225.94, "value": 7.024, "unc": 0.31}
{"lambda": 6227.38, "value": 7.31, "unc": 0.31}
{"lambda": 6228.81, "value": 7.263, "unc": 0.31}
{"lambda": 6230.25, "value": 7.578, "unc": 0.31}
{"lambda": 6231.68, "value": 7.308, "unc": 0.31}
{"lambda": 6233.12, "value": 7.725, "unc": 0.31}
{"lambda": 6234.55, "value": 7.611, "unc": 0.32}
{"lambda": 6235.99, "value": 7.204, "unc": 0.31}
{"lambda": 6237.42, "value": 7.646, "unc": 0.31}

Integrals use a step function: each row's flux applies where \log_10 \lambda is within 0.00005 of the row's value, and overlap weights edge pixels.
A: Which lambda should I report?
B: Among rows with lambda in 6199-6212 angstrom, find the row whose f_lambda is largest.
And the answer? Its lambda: 6207.33 angstrom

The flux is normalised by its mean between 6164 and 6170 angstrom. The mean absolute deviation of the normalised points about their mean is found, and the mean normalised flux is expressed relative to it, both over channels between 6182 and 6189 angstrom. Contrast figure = 34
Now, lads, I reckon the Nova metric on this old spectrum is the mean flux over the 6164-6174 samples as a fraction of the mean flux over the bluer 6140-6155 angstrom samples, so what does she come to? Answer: 0.91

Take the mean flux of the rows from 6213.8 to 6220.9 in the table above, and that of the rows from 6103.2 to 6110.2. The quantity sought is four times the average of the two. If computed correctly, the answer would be 30.9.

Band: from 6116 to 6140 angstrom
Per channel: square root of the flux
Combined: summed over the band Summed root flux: 47.4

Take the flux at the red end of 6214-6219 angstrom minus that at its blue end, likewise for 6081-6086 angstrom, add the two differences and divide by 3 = 0.15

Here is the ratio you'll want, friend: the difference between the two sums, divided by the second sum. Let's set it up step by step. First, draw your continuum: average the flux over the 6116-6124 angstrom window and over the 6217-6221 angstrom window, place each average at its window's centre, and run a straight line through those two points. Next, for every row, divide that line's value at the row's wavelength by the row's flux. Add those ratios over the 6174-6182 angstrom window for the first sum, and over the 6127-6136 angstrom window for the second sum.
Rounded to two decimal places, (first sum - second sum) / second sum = 0.01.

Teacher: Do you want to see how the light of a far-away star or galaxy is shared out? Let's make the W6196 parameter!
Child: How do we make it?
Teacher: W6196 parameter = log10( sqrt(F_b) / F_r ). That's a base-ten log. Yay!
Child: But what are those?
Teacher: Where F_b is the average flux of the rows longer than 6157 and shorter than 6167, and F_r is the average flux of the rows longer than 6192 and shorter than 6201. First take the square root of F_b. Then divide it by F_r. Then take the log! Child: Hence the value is -0.47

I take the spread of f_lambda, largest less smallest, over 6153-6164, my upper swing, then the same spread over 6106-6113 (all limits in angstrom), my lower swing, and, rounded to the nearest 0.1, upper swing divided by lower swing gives 2.5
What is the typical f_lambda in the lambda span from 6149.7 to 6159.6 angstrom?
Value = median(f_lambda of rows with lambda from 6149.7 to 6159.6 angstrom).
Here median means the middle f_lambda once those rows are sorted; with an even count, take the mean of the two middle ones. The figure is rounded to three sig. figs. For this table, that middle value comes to 7.86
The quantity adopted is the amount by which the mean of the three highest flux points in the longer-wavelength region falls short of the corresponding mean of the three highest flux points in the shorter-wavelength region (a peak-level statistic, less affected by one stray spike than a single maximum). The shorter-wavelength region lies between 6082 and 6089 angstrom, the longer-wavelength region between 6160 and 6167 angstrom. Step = 1.0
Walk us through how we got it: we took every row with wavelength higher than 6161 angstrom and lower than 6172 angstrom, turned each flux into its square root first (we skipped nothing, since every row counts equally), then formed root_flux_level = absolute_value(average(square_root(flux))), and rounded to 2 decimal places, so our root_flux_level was 2.67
